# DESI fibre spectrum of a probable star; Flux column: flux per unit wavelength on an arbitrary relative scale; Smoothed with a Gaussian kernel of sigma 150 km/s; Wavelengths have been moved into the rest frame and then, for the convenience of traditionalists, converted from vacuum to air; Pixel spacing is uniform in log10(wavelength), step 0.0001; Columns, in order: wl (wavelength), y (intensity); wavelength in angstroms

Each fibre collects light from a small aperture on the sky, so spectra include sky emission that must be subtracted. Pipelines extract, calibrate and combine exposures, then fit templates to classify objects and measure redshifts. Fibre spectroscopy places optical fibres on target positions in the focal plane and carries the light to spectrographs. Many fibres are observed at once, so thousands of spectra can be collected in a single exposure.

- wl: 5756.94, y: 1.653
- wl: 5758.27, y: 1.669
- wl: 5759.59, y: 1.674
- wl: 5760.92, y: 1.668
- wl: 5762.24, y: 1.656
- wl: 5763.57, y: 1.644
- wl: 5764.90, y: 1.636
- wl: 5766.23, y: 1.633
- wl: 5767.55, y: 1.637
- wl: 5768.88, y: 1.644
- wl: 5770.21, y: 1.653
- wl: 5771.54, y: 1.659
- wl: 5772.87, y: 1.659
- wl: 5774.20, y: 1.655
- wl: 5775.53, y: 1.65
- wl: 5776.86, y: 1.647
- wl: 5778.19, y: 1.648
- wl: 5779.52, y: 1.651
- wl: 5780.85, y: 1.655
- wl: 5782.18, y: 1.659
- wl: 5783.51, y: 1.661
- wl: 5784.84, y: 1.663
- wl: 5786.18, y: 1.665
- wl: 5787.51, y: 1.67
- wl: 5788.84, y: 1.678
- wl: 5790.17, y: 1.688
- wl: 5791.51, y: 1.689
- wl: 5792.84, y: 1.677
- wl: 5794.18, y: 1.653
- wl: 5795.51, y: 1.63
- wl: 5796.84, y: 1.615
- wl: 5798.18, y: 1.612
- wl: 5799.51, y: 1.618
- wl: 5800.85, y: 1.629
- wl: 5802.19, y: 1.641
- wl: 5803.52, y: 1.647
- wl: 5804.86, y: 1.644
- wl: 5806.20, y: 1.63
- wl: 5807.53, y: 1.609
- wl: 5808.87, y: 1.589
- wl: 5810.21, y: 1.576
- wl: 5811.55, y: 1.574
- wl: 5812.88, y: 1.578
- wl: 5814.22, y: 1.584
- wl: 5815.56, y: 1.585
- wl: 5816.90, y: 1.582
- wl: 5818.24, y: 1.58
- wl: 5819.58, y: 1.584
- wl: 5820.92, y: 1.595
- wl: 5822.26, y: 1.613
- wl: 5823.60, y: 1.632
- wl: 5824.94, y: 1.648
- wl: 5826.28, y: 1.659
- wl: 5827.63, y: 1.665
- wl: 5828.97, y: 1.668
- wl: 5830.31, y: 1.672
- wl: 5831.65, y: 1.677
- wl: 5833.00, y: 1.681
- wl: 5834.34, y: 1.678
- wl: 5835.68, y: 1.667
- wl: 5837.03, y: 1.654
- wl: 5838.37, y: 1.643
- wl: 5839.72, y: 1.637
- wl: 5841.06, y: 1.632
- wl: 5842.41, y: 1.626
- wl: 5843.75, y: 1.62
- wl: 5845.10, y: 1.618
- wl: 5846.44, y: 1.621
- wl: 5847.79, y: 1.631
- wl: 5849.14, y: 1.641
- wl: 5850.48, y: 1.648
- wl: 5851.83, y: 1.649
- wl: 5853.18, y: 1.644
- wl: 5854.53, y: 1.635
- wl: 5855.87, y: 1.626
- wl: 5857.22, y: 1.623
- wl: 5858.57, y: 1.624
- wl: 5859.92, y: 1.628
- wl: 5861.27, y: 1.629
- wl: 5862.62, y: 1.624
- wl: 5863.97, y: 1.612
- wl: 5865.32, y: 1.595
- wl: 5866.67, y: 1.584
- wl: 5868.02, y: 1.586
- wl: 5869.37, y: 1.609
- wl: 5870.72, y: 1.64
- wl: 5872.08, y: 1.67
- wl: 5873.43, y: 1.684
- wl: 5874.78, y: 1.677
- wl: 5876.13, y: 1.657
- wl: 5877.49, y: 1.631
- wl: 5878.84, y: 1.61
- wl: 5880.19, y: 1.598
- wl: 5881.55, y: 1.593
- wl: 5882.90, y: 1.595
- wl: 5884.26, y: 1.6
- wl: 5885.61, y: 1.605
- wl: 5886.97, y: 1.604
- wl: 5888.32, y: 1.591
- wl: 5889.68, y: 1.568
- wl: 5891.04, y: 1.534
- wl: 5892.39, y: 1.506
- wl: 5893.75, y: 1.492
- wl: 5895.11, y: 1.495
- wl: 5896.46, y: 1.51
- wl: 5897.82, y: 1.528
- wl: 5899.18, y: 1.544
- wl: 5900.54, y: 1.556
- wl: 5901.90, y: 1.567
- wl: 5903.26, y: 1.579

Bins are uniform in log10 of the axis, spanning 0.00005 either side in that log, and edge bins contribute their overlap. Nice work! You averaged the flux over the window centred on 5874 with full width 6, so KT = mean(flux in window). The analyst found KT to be 1.67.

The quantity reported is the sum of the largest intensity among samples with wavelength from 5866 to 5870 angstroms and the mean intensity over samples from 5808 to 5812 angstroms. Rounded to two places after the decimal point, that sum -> 3.19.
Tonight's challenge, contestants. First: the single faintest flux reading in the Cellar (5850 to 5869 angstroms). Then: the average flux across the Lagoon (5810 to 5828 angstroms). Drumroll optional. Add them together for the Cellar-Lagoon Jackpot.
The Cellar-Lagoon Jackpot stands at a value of 3.19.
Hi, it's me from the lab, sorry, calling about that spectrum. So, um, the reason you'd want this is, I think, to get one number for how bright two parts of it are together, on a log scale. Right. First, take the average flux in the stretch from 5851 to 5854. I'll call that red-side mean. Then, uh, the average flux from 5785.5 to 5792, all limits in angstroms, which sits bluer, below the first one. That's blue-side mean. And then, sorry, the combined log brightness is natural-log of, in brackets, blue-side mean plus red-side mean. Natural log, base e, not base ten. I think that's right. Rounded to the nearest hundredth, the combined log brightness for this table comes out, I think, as 1.20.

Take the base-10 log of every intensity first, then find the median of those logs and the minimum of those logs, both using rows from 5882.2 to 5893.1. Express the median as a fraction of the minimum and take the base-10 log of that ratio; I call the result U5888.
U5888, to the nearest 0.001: 0.056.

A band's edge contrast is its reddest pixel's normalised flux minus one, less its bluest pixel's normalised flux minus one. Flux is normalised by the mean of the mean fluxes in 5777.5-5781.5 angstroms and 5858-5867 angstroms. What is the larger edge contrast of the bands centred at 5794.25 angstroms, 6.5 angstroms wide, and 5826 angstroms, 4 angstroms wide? 0.010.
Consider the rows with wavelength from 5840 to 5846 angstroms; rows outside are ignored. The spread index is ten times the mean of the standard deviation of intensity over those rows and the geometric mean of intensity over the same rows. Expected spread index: 8.15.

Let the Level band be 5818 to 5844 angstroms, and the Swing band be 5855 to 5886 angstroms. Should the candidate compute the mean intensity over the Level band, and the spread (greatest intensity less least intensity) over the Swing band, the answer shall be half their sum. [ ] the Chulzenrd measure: 0.871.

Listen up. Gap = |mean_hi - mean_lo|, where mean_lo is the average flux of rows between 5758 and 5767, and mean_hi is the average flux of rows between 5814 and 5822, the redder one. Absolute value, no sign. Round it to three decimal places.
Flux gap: 0.069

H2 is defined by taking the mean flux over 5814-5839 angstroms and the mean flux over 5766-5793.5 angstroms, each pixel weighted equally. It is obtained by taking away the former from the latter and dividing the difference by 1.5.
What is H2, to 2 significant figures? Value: 0.016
